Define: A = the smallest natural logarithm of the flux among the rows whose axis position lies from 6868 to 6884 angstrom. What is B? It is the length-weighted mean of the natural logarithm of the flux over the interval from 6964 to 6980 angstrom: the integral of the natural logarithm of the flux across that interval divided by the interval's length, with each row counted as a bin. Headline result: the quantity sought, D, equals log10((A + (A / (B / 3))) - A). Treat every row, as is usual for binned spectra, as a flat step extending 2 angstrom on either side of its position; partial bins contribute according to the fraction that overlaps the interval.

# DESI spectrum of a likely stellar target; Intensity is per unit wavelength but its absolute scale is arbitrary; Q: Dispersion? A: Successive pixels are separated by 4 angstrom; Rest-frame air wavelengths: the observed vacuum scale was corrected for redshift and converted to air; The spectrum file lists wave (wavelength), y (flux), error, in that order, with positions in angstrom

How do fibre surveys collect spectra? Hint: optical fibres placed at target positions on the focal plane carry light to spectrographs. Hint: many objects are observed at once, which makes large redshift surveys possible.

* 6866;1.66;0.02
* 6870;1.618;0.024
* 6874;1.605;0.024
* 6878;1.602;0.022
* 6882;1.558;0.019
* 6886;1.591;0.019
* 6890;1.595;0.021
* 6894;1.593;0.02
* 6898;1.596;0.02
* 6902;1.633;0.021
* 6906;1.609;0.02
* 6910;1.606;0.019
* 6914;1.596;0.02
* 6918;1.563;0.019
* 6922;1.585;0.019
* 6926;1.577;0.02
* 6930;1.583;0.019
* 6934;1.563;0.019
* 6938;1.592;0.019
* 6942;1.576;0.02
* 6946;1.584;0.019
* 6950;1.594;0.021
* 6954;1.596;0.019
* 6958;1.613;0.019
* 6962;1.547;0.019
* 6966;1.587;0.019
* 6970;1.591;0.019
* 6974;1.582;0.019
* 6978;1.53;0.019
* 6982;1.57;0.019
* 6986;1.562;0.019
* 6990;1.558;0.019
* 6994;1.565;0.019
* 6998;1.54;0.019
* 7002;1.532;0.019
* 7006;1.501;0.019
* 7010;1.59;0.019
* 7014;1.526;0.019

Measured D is 0.468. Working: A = 0.443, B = 0.453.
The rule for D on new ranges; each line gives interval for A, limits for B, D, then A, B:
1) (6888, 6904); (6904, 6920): 0.477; 0.466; 0.466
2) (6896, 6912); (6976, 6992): 0.502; 0.468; 0.441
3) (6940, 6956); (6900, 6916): 0.457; 0.455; 0.477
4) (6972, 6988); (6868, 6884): 0.436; 0.425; 0.467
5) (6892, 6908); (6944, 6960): 0.475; 0.466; 0.468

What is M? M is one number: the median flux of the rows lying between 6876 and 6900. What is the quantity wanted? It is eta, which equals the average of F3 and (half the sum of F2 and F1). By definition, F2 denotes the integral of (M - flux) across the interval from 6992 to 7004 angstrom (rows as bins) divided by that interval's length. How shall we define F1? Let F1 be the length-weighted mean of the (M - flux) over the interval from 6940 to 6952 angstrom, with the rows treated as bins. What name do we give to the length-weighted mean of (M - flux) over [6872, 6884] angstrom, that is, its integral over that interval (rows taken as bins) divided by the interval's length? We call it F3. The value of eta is 0.017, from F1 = 0.009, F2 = 0.048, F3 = 0.006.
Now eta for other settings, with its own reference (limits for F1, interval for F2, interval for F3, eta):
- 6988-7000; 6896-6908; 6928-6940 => 0.013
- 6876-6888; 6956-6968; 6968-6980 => 0.019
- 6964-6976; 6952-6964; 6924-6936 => 0.014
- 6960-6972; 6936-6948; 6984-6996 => 0.023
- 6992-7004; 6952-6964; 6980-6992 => 0.030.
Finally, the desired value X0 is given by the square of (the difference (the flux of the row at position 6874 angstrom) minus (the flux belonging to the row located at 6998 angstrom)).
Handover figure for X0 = 0.0042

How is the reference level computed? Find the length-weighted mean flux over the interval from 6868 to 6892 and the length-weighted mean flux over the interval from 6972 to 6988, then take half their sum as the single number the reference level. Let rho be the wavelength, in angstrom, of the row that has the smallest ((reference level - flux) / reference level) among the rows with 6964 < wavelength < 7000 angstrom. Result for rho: 6970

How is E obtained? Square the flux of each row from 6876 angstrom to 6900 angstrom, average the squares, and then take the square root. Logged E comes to 1.59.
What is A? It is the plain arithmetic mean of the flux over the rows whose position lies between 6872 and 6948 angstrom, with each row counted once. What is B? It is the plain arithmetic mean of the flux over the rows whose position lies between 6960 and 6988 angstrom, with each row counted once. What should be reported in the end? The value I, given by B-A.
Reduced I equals -0.023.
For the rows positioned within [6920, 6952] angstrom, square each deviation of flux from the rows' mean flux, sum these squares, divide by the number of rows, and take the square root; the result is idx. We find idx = 0.0092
